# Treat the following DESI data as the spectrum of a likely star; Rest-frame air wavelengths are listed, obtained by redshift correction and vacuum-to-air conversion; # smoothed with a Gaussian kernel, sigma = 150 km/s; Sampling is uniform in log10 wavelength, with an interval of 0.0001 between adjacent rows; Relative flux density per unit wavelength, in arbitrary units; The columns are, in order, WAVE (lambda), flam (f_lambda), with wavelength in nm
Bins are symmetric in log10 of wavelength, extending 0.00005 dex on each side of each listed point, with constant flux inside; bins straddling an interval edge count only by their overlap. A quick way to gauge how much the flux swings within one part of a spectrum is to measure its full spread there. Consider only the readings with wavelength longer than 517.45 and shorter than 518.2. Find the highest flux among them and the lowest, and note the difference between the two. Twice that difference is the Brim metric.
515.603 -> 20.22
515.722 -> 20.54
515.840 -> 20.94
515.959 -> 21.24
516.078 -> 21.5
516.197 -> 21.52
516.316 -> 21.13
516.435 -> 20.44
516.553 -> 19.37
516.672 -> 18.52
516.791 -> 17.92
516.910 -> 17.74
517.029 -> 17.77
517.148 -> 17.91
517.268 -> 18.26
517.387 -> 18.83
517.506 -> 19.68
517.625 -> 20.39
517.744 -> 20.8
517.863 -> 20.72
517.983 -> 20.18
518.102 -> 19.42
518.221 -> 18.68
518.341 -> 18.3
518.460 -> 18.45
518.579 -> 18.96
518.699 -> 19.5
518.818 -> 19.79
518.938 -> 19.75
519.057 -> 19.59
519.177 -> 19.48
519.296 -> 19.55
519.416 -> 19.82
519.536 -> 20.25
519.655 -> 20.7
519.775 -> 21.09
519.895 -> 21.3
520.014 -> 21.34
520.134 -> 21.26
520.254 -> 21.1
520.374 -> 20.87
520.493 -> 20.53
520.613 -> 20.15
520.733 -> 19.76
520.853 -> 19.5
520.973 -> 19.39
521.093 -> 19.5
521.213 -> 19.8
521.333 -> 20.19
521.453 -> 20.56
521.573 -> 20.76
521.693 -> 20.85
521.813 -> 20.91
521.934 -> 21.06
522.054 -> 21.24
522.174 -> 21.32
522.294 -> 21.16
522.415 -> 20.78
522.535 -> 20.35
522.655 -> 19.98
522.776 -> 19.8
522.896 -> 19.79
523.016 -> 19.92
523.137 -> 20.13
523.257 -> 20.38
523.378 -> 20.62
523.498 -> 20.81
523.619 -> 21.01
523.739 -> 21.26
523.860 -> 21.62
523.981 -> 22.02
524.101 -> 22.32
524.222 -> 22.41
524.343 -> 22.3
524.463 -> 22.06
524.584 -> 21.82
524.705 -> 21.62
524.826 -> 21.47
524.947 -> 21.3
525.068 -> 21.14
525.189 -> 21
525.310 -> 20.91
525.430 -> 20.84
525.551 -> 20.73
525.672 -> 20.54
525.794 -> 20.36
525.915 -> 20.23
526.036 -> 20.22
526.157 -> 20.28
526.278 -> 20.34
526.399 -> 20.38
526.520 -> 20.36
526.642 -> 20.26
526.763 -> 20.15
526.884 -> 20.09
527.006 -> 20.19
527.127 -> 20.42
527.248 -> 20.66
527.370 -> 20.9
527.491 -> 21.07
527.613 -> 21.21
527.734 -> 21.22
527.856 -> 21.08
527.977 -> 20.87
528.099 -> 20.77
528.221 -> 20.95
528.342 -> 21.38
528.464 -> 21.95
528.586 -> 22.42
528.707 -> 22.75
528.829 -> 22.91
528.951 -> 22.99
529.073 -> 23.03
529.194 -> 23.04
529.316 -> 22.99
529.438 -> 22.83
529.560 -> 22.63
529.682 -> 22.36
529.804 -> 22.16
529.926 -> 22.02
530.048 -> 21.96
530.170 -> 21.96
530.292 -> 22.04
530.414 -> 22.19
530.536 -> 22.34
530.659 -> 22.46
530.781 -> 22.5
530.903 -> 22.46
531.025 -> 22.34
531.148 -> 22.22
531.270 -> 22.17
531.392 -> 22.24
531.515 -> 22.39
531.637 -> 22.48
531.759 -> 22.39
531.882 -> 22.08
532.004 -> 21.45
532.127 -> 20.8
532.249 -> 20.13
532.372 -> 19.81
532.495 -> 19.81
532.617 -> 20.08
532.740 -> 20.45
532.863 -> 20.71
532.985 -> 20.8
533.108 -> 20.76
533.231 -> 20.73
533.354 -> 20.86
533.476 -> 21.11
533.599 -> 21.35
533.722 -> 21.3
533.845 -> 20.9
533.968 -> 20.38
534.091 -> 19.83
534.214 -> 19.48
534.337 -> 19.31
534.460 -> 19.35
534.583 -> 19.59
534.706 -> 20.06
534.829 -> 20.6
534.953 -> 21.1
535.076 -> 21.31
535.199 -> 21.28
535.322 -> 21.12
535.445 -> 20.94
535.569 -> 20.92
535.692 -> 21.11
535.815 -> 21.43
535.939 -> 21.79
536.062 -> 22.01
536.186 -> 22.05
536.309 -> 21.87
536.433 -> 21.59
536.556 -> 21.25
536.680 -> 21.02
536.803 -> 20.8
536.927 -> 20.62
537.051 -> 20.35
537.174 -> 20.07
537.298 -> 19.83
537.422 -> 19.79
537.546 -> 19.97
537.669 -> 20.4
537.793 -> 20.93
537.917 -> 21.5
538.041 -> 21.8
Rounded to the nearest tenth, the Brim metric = 2.8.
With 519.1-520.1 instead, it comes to 3.7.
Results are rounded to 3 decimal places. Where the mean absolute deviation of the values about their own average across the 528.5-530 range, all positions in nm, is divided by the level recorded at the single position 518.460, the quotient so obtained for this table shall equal 0.016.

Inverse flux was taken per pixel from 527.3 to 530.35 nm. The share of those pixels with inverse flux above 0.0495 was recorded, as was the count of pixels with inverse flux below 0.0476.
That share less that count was -21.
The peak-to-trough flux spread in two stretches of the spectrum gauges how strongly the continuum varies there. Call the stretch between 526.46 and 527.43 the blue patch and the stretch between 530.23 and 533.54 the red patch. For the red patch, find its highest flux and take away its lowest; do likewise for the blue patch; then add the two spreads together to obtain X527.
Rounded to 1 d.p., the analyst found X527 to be 3.5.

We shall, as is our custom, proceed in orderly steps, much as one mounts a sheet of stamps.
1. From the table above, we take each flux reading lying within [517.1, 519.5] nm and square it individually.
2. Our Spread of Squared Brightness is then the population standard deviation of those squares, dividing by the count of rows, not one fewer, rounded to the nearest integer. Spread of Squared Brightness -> 31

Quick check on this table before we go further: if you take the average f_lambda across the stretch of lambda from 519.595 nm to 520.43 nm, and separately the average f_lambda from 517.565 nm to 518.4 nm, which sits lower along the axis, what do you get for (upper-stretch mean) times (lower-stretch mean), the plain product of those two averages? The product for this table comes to 417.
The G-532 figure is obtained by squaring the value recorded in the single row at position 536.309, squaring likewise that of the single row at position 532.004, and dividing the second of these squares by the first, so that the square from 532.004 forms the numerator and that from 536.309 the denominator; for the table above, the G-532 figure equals 0.96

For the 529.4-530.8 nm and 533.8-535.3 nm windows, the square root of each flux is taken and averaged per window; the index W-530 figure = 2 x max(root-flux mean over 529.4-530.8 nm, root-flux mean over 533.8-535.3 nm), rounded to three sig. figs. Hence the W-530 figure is 9.44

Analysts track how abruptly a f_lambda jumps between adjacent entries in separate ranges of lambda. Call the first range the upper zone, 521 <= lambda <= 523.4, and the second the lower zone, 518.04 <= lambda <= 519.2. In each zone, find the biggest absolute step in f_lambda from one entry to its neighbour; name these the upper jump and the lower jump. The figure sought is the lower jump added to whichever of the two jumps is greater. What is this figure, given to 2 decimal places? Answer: 1.48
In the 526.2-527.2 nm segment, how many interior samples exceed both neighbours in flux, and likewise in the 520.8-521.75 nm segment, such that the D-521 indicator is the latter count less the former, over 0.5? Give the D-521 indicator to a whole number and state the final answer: -2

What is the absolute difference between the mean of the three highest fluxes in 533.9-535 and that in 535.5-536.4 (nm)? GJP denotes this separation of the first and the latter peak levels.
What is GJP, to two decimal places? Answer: 1.28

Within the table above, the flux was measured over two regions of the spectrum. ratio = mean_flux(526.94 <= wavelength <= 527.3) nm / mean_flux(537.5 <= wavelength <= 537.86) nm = 1.00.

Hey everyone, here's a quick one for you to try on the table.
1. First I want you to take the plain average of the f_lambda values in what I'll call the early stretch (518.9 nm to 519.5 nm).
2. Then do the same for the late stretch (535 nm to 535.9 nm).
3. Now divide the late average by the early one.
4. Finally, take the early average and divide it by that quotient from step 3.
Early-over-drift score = 18.2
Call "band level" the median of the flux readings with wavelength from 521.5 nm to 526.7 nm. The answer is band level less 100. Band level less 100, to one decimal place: -79.2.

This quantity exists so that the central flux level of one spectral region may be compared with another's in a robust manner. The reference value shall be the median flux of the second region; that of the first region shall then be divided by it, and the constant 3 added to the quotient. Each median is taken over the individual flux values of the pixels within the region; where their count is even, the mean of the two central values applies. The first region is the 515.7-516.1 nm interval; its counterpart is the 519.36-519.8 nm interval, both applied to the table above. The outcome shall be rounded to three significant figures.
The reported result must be 4.03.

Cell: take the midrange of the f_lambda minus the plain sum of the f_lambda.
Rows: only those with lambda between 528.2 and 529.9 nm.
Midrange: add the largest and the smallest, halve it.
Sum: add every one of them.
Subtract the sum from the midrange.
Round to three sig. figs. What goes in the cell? -292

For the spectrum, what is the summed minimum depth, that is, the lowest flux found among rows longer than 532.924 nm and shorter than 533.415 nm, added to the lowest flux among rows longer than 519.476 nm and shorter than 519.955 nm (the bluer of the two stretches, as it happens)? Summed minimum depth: 41.0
